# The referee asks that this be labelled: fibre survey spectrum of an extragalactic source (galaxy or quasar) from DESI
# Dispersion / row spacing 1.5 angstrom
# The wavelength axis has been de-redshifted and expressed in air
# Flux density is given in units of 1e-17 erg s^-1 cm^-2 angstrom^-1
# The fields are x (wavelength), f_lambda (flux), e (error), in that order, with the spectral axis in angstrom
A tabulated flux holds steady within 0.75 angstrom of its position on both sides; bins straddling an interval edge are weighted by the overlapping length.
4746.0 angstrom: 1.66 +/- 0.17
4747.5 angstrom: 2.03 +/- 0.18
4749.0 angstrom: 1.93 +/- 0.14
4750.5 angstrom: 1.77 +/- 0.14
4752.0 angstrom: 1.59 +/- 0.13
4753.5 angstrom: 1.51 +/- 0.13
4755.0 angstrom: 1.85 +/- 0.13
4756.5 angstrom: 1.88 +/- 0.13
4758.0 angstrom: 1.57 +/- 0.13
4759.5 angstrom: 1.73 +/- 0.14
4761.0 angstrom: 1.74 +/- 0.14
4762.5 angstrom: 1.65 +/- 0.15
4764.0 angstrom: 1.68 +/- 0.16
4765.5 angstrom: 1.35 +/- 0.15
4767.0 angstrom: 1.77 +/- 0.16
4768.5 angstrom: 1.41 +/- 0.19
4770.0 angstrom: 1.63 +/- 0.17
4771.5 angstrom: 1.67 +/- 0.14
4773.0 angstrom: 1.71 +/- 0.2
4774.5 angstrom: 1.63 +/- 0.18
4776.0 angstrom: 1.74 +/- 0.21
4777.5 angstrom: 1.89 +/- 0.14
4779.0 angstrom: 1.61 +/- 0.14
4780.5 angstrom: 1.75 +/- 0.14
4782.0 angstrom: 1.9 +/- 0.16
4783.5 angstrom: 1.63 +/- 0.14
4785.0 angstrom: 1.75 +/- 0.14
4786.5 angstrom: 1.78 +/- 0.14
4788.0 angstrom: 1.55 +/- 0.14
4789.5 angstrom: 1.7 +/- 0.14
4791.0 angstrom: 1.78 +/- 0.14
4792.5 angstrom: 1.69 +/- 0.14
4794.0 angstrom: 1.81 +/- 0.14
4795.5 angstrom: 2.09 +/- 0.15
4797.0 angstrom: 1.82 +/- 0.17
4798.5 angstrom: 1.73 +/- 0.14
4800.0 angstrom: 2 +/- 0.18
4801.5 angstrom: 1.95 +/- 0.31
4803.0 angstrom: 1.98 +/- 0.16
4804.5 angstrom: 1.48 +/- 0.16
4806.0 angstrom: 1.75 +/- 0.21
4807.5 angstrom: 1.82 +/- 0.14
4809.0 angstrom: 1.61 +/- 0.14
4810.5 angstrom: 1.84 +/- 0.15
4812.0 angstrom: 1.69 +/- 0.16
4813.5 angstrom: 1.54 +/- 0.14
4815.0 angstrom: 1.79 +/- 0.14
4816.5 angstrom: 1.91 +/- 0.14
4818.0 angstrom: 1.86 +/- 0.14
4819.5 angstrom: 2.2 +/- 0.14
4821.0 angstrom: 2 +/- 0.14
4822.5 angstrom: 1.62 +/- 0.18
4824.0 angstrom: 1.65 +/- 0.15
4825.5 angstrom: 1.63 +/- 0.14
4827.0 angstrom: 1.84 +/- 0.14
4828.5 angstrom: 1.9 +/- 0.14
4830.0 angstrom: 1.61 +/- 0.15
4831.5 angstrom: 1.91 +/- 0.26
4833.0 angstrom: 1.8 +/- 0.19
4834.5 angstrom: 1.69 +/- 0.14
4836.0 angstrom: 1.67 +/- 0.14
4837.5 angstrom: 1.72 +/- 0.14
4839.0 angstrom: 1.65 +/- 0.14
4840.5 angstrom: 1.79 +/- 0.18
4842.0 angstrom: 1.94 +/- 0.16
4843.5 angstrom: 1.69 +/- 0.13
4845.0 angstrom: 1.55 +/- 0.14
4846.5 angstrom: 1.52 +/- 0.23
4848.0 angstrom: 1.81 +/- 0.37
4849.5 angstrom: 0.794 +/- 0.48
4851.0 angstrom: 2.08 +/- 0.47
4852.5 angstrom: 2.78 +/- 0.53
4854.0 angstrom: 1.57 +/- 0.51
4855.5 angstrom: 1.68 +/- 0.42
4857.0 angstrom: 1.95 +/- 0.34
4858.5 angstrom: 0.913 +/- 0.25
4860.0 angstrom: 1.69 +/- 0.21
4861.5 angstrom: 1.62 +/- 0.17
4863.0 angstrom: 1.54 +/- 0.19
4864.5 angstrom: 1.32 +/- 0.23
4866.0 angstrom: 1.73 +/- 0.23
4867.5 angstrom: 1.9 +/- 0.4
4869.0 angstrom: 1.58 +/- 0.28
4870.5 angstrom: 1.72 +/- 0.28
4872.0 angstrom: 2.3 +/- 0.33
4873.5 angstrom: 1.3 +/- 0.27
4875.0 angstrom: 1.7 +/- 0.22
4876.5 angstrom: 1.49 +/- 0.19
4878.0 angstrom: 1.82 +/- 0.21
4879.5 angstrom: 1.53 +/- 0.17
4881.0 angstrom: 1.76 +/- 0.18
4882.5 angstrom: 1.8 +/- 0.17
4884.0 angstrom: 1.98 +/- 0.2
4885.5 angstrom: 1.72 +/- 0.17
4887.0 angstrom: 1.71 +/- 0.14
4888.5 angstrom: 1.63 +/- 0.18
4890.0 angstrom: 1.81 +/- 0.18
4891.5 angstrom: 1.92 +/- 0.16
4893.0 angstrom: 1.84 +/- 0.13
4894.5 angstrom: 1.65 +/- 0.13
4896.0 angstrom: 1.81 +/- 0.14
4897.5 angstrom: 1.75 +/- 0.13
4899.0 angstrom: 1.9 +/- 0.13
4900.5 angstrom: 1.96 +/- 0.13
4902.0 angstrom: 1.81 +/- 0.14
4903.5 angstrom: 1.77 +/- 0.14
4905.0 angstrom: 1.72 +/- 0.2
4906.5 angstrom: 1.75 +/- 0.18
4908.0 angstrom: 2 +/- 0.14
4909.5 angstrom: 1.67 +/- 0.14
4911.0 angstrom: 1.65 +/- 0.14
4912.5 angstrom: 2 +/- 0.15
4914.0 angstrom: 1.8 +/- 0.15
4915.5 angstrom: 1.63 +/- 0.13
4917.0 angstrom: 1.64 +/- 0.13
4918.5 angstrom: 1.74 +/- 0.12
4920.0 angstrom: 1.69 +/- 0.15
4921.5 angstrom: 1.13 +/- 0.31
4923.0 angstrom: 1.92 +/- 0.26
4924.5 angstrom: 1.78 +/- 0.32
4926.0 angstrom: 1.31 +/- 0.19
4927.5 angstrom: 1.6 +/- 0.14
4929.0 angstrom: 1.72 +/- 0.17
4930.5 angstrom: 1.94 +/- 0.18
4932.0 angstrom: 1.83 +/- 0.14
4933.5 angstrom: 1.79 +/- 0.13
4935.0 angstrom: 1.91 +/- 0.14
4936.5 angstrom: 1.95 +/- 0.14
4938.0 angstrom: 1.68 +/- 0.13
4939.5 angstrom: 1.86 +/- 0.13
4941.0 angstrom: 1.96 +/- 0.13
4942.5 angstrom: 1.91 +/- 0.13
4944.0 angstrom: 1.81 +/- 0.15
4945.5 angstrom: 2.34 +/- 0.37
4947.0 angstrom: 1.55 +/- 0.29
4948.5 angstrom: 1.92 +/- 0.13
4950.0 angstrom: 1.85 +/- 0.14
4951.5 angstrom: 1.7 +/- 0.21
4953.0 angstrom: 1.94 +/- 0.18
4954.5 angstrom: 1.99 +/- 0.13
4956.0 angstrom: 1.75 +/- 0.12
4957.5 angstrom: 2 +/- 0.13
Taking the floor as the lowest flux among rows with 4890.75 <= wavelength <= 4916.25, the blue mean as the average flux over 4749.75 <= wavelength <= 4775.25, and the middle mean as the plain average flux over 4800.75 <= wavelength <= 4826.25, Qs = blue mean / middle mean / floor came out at 0.57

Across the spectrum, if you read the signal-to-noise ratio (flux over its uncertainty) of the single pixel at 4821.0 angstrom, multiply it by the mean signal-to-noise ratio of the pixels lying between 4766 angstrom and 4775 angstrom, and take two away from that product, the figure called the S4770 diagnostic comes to 135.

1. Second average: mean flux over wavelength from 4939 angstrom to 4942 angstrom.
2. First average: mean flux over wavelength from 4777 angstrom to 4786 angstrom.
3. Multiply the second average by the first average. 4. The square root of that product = 1.83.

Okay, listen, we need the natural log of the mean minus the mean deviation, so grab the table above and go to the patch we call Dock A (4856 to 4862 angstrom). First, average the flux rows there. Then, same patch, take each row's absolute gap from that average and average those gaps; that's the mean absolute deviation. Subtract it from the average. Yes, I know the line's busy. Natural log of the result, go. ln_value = 0.21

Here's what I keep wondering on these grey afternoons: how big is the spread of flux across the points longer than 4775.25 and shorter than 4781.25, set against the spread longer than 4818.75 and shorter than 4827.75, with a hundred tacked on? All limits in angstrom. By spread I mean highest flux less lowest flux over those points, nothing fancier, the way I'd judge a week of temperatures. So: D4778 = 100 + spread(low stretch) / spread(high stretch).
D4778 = 100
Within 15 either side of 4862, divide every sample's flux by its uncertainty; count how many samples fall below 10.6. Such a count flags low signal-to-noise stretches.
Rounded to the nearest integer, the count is 20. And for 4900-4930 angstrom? 7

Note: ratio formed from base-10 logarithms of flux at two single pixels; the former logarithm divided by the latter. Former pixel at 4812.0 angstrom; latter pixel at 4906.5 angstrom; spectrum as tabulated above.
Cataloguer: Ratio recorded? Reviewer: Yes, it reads 0.94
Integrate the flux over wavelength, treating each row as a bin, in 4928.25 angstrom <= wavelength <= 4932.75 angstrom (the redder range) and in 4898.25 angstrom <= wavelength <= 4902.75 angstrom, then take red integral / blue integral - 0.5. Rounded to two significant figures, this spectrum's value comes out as 0.47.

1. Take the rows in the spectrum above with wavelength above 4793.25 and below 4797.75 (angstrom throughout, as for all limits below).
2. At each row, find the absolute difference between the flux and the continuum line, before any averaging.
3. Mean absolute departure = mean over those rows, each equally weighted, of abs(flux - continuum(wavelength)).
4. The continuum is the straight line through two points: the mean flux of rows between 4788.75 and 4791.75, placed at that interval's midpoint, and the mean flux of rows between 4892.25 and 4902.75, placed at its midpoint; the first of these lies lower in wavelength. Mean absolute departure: 0.163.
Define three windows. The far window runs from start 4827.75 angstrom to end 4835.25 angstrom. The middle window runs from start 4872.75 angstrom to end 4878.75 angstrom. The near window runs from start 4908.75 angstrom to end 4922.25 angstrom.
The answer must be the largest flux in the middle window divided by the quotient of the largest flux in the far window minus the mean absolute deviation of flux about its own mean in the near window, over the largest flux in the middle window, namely 1.9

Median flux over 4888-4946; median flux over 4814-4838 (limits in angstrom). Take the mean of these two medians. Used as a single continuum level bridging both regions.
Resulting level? 1.80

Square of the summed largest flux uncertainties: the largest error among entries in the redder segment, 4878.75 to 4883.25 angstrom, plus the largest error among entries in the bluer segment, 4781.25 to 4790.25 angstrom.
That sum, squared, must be 0.12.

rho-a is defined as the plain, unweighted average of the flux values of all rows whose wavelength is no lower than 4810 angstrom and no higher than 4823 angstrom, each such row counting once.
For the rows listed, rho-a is 1.83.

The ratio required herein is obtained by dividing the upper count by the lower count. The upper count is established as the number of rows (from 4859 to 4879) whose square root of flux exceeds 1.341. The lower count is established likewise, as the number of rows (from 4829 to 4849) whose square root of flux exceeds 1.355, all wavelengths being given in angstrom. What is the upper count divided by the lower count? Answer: 1.50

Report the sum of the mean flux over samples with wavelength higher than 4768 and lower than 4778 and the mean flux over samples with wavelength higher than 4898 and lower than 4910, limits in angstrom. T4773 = 3.49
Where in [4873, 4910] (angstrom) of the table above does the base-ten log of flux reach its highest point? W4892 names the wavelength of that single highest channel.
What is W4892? 4908.0 angstrom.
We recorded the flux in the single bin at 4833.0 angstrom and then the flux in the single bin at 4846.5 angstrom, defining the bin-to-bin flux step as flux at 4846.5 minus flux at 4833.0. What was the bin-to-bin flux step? -0.28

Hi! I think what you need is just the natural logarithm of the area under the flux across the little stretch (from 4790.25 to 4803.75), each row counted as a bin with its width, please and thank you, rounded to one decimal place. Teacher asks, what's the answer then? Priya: 3.2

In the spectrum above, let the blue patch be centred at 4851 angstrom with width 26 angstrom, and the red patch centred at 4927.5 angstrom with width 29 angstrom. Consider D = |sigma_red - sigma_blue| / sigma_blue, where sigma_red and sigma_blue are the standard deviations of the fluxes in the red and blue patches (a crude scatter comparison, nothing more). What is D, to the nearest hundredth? 0.50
